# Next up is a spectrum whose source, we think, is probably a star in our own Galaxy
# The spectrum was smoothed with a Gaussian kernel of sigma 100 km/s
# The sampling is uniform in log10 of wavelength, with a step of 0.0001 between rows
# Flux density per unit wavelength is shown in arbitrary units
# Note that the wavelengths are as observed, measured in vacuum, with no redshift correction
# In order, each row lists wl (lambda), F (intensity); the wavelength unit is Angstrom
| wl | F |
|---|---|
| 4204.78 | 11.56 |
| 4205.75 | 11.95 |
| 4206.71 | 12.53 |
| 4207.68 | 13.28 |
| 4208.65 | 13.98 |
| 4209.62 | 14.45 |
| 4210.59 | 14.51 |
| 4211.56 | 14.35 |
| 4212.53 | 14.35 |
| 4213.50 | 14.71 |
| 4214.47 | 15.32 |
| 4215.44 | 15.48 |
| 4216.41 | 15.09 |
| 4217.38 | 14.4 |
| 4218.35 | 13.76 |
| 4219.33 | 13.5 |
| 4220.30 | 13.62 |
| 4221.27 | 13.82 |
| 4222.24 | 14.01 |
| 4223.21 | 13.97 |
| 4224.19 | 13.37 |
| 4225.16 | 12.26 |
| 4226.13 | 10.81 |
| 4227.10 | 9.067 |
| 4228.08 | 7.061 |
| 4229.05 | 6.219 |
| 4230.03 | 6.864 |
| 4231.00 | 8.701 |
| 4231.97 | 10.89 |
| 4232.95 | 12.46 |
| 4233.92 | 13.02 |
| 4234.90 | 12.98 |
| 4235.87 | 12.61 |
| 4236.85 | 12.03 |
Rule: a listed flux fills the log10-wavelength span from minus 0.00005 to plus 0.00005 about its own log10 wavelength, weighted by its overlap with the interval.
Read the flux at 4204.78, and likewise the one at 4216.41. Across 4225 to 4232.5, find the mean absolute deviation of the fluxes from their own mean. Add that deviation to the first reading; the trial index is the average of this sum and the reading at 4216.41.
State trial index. 14.2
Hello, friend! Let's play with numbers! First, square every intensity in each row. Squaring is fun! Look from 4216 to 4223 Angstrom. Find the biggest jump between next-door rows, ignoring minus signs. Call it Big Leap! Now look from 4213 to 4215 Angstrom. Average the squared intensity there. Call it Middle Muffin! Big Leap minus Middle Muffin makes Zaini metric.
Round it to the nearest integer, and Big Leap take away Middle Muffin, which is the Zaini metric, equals -205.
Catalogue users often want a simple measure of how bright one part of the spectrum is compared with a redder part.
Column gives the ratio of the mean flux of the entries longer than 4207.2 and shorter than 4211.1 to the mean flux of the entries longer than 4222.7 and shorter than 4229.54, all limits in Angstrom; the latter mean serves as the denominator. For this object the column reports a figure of 1.35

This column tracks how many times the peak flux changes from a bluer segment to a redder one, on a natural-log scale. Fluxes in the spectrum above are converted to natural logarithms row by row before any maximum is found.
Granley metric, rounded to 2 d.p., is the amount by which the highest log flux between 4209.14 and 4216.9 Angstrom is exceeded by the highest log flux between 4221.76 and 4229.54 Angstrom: -0.10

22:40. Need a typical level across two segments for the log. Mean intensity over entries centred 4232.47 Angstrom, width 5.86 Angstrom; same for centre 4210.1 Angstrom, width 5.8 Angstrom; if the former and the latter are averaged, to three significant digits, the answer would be 12.5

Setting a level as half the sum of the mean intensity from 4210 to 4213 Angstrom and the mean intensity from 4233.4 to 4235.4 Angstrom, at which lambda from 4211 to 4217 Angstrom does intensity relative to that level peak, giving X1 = 4215.44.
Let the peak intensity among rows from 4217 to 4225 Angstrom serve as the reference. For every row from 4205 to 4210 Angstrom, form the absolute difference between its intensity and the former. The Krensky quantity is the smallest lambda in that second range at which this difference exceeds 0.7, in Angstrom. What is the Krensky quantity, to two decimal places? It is 4205.75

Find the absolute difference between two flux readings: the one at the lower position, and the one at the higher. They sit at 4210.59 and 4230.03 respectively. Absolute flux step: 7.6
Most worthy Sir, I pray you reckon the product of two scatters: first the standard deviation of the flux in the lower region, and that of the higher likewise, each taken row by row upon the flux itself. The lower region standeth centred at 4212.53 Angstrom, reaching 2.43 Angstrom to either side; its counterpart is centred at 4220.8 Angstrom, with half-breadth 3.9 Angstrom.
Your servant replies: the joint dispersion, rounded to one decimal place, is 0.1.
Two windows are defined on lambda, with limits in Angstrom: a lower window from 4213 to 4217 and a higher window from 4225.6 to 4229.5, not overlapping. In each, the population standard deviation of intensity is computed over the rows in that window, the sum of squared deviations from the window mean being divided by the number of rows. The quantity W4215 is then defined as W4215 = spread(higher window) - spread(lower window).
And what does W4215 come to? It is 1.5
